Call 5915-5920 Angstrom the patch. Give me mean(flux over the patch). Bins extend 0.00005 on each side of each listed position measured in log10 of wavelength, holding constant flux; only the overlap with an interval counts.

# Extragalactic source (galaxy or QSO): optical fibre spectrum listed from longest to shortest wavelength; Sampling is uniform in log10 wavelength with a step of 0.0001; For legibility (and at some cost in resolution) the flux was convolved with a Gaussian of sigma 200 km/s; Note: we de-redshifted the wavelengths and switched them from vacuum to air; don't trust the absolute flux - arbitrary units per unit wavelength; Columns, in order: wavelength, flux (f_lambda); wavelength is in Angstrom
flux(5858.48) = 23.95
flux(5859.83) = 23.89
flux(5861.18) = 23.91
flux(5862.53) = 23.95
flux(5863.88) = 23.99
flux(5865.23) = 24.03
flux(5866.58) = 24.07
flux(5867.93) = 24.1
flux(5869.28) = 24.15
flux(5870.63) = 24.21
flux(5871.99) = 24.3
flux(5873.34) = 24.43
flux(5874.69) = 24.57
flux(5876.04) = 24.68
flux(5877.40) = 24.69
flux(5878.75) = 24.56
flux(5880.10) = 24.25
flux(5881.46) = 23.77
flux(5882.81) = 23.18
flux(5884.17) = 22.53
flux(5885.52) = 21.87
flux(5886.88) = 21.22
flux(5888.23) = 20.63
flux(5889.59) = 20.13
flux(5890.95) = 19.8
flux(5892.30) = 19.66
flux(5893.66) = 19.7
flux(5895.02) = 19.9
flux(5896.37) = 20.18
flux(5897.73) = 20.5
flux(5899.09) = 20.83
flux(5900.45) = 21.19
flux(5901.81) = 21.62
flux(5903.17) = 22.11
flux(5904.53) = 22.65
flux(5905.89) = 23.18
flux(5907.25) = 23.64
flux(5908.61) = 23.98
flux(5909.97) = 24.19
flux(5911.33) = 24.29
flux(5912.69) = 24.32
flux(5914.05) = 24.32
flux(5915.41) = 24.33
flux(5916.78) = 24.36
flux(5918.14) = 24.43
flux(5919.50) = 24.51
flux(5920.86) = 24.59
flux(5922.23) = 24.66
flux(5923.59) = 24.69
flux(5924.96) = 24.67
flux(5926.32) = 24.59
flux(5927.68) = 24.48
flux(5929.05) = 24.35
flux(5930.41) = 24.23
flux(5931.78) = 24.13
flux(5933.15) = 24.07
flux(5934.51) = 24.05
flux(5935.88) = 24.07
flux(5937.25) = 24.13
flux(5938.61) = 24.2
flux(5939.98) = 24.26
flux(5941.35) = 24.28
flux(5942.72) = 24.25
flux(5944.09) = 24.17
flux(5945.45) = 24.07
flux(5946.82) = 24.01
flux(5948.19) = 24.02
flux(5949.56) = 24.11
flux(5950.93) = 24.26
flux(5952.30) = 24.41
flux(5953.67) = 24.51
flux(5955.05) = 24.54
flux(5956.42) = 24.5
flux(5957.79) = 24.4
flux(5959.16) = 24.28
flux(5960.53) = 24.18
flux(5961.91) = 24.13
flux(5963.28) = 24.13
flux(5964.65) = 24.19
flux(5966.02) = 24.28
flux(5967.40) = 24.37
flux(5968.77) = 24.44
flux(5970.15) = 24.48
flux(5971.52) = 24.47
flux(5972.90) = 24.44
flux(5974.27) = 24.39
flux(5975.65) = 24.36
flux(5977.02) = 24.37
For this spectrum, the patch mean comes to 24.4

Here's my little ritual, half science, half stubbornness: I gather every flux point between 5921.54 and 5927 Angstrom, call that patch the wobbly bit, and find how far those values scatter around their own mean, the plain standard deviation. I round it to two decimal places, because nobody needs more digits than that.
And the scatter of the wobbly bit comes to 0.04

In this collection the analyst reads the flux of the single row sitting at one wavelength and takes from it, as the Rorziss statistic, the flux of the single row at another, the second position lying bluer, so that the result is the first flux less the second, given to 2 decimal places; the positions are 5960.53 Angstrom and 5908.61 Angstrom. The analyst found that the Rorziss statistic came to 0.20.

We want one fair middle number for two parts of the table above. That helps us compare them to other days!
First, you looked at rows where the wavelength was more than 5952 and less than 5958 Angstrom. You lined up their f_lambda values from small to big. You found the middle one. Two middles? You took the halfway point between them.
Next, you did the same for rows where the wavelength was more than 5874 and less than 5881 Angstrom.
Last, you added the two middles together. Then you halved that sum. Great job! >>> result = 24.5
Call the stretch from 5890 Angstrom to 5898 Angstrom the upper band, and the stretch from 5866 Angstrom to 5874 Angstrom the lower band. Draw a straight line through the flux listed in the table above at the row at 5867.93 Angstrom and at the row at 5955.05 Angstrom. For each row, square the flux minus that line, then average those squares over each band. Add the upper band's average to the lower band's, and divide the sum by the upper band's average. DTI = 1.00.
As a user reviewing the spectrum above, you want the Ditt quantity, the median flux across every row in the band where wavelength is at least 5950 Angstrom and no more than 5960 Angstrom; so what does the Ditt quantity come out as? 24.41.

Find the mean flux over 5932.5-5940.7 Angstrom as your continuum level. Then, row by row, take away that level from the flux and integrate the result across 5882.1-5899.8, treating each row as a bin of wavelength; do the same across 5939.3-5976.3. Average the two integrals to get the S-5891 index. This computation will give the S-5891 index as -27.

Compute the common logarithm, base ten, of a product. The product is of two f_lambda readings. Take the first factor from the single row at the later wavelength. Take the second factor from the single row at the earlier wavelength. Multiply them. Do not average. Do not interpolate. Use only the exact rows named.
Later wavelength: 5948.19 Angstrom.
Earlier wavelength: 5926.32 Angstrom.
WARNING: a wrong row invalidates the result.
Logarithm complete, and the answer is 2.77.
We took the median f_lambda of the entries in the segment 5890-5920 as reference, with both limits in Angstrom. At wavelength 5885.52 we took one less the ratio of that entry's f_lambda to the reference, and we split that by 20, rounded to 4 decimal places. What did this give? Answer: 0.0023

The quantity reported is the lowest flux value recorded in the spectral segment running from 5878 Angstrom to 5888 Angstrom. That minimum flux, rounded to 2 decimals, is 21.22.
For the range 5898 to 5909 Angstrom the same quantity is 20.83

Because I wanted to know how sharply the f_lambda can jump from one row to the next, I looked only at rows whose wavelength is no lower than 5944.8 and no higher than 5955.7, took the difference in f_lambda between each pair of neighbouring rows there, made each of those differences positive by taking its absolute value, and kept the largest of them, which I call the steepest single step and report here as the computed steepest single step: 0.15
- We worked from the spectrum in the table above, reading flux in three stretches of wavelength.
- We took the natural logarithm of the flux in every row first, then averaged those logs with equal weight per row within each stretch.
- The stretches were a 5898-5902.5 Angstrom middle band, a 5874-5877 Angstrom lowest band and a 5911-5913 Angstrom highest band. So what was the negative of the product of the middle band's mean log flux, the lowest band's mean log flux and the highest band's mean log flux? -31.2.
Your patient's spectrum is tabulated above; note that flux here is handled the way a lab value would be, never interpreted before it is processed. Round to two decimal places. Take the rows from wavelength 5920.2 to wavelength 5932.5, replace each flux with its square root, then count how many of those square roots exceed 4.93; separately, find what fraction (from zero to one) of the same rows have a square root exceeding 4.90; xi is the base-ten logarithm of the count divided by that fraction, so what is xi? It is 0.85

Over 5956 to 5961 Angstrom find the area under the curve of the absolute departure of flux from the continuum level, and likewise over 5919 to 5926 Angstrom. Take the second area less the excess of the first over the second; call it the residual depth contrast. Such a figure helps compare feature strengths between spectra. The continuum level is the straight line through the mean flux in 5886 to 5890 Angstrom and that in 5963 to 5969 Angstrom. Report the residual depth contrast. 30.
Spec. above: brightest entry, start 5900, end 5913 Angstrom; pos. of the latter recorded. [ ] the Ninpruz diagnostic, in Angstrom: 5912.69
